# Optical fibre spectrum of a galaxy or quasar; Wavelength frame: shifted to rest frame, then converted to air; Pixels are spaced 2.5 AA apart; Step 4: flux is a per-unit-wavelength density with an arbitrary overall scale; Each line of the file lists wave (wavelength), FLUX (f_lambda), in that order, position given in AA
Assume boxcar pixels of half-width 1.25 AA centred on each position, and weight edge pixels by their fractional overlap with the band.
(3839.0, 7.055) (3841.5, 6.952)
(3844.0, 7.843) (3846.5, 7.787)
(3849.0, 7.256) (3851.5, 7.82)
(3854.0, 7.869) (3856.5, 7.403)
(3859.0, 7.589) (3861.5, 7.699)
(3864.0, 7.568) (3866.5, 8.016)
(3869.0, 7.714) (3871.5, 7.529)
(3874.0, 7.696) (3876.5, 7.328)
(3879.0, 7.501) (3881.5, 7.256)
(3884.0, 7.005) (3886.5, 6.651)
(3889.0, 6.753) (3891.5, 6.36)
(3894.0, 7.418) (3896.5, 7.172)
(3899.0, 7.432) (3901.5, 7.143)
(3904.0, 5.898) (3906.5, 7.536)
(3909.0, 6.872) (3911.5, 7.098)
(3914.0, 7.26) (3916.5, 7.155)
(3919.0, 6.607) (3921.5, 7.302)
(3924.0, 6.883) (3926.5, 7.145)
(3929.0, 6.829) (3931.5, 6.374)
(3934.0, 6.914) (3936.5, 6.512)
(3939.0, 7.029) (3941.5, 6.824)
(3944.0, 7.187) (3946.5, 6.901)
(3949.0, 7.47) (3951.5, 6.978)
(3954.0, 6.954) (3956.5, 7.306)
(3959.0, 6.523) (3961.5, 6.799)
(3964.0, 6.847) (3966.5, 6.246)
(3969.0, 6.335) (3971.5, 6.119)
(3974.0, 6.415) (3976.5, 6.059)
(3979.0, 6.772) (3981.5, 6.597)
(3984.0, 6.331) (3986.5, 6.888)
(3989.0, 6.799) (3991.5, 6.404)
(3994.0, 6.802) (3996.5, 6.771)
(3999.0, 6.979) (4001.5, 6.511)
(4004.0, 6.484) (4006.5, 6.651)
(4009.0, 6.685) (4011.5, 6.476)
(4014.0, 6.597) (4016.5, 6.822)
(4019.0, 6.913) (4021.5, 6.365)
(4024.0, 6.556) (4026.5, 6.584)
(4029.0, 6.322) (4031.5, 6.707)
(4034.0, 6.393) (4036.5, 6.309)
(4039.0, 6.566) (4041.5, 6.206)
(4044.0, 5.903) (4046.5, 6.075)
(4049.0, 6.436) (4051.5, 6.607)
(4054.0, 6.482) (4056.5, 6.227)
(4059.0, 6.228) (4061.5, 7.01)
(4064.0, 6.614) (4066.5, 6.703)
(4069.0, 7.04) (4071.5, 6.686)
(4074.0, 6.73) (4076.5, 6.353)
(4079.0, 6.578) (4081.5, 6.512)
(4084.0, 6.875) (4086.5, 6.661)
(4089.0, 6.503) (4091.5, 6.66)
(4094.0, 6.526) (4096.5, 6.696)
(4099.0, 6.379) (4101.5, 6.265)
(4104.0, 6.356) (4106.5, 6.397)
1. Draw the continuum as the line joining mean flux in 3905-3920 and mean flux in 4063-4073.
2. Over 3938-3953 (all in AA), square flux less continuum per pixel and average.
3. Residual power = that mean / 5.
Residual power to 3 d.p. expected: 0.010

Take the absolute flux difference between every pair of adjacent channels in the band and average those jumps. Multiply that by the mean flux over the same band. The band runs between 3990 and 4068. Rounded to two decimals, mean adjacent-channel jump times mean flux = 1.54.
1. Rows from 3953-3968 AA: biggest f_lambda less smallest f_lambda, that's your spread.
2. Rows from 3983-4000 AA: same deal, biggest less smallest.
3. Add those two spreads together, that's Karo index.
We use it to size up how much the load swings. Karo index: 1.71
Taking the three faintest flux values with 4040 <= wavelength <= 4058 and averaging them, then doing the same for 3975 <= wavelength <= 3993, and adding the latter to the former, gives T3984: 12.3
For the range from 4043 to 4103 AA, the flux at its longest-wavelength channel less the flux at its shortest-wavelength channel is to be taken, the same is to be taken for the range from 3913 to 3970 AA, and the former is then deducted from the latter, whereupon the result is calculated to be -1.3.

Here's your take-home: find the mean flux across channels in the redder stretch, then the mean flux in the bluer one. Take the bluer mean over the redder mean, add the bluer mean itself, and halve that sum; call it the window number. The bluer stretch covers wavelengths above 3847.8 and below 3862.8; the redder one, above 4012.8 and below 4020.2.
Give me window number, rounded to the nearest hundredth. 4.36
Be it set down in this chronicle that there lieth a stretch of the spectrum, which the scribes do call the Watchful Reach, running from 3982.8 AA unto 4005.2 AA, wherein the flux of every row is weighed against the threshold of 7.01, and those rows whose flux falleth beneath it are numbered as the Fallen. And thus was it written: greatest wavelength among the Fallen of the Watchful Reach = 4004.0 AA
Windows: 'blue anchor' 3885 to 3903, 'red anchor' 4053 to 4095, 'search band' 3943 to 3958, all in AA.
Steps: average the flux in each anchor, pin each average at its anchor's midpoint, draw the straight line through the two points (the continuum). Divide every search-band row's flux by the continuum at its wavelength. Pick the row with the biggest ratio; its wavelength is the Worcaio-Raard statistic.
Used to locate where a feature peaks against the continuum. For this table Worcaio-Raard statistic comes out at 3949.0 AA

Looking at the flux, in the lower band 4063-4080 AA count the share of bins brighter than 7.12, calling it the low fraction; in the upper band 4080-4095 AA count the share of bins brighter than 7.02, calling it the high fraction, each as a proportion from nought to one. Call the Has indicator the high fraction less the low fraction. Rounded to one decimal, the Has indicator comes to 0.0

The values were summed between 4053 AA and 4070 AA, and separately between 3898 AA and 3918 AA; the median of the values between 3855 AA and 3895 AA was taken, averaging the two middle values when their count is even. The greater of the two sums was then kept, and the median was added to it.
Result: 64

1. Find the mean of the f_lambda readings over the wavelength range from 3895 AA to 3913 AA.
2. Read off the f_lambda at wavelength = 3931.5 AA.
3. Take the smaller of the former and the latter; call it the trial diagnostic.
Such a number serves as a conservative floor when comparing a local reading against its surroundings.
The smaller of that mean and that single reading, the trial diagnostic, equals 6.37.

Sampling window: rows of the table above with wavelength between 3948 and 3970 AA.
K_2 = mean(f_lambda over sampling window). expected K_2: 6.83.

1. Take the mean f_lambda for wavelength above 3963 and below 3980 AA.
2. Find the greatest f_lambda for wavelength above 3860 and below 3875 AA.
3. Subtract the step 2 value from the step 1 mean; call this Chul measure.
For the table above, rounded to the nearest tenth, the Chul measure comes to -1.6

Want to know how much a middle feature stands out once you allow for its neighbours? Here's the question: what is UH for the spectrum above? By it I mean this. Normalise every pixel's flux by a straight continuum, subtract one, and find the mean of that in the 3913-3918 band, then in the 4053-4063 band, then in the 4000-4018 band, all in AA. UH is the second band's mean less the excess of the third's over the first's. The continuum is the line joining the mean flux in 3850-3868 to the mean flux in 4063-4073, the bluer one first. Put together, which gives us -0.02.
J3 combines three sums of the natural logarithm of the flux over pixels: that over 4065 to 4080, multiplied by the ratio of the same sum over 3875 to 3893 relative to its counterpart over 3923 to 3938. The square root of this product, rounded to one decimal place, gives 3.7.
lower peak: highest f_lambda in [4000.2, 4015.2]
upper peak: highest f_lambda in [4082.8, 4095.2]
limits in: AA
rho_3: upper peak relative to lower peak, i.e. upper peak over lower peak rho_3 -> 1.03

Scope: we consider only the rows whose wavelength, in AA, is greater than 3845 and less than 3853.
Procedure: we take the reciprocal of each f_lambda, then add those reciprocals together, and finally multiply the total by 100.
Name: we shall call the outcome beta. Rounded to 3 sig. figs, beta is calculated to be 39.4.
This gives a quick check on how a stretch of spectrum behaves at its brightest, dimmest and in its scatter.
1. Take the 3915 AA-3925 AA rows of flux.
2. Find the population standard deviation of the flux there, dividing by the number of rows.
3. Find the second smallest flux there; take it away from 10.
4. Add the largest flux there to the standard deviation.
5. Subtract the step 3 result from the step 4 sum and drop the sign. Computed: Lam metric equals 4.5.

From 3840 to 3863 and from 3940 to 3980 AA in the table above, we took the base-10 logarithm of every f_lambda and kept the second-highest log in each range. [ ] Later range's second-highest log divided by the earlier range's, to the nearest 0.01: 0.97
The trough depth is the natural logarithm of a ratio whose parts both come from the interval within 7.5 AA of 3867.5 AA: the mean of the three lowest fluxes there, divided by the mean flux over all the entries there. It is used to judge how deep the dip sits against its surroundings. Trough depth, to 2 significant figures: -0.014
